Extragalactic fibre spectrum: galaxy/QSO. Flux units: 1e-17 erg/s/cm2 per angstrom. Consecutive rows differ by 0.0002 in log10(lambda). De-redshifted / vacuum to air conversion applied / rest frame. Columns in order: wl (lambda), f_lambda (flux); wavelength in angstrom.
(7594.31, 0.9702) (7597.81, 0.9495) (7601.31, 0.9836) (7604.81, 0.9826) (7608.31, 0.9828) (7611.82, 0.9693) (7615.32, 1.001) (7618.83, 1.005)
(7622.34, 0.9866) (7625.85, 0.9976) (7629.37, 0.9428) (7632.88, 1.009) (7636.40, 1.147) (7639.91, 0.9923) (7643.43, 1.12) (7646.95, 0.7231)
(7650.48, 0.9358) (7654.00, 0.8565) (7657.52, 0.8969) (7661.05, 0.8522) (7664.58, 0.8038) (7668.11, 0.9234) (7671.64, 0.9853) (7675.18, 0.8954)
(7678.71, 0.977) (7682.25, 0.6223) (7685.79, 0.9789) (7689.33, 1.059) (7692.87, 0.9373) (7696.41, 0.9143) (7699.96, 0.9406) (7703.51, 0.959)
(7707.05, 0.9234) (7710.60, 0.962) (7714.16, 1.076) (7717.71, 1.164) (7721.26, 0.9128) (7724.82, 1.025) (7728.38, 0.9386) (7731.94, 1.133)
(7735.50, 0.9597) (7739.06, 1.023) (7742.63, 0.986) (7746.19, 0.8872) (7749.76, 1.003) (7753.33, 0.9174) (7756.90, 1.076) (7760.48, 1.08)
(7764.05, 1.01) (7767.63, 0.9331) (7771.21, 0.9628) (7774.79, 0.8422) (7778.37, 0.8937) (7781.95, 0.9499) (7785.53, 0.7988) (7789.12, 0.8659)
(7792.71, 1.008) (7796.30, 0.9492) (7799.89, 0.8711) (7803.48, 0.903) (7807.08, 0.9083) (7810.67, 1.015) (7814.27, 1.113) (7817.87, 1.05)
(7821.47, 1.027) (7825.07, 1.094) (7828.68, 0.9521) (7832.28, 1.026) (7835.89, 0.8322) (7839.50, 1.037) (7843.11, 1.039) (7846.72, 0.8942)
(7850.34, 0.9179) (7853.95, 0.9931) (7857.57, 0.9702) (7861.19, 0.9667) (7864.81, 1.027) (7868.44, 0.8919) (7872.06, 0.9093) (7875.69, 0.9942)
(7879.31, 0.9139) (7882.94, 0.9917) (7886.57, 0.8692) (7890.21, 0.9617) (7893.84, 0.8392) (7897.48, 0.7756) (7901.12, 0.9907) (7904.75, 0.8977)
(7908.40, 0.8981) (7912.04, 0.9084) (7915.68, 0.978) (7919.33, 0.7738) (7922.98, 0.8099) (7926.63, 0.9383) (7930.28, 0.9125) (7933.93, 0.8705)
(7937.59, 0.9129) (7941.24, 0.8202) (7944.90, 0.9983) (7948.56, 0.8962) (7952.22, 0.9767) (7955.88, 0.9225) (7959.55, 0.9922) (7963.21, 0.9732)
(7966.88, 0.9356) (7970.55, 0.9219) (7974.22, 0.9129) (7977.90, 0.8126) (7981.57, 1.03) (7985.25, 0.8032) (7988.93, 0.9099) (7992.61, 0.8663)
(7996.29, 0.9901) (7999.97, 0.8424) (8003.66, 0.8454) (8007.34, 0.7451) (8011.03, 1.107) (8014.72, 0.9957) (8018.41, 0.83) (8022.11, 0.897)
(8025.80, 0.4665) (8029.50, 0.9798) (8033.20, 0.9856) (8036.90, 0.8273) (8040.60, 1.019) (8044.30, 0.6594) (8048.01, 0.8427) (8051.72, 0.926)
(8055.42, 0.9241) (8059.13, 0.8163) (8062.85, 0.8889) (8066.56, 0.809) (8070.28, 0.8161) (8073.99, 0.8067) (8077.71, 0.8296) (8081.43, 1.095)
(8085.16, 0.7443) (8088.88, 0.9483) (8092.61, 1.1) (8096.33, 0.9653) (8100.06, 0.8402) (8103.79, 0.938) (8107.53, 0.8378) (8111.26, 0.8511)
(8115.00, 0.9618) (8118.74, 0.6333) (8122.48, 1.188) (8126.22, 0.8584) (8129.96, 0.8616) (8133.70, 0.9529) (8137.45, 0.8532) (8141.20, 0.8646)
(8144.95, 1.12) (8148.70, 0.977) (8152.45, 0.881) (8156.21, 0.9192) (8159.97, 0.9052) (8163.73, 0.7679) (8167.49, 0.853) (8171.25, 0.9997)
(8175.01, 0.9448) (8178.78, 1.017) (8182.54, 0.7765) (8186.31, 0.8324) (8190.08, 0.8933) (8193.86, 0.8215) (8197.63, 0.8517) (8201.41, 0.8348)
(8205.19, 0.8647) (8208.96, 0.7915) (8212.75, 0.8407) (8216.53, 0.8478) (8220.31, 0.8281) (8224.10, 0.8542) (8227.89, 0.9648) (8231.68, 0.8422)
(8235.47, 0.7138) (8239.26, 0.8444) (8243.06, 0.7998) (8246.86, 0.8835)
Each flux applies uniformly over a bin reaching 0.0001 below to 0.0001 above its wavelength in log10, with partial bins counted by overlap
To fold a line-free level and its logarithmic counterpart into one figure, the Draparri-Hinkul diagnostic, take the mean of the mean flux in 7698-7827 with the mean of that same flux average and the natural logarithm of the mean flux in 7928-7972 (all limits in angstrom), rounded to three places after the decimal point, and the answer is 0.714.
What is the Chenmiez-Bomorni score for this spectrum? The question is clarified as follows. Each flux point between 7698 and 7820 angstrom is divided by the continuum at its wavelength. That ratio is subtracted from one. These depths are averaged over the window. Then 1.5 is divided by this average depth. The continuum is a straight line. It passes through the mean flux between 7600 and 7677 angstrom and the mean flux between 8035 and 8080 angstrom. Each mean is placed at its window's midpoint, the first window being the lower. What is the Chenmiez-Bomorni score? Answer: -29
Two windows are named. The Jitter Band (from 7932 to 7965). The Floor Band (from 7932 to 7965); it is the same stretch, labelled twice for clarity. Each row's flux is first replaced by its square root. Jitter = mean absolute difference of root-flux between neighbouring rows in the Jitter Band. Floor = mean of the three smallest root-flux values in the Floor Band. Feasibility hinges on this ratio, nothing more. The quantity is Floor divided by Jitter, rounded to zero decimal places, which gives 22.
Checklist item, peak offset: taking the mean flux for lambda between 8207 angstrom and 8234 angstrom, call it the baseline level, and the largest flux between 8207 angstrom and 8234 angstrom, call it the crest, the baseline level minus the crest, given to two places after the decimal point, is -0.11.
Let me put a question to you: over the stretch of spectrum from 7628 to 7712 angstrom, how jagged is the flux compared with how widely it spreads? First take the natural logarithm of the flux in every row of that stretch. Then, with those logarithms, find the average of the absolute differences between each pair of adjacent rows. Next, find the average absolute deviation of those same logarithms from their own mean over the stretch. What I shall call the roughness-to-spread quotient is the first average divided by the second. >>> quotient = 1.56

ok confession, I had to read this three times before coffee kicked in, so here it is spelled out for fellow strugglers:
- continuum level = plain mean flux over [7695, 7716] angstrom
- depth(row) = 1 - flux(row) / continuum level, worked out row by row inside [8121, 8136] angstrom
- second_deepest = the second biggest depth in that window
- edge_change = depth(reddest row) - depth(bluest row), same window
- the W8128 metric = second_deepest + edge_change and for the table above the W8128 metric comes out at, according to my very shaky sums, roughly 0.3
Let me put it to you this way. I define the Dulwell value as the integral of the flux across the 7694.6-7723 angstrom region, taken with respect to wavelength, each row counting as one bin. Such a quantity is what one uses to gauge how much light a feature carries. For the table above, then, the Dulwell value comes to 27.9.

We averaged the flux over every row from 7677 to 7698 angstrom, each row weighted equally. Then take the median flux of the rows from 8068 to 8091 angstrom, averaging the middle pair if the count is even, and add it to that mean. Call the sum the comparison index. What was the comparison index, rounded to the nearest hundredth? 1.74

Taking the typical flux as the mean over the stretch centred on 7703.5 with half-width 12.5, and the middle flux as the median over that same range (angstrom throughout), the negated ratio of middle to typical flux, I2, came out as -0.98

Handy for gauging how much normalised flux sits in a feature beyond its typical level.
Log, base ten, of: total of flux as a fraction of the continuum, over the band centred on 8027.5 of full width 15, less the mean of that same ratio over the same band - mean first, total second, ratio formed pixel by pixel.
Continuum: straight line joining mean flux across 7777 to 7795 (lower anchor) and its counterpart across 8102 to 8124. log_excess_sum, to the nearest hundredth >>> 0.44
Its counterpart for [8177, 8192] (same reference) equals 0.47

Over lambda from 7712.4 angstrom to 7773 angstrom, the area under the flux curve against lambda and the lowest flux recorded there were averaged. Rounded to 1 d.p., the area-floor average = 30.9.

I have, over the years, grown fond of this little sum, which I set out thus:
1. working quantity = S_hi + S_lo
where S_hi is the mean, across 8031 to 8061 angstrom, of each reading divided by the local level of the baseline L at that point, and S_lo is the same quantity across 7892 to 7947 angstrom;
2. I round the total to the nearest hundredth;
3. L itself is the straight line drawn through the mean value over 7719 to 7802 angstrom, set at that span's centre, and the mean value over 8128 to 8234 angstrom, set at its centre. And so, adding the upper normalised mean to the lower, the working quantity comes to 1.92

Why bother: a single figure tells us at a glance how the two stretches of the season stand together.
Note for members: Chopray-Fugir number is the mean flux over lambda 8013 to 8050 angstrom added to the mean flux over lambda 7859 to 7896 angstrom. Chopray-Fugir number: 1.79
